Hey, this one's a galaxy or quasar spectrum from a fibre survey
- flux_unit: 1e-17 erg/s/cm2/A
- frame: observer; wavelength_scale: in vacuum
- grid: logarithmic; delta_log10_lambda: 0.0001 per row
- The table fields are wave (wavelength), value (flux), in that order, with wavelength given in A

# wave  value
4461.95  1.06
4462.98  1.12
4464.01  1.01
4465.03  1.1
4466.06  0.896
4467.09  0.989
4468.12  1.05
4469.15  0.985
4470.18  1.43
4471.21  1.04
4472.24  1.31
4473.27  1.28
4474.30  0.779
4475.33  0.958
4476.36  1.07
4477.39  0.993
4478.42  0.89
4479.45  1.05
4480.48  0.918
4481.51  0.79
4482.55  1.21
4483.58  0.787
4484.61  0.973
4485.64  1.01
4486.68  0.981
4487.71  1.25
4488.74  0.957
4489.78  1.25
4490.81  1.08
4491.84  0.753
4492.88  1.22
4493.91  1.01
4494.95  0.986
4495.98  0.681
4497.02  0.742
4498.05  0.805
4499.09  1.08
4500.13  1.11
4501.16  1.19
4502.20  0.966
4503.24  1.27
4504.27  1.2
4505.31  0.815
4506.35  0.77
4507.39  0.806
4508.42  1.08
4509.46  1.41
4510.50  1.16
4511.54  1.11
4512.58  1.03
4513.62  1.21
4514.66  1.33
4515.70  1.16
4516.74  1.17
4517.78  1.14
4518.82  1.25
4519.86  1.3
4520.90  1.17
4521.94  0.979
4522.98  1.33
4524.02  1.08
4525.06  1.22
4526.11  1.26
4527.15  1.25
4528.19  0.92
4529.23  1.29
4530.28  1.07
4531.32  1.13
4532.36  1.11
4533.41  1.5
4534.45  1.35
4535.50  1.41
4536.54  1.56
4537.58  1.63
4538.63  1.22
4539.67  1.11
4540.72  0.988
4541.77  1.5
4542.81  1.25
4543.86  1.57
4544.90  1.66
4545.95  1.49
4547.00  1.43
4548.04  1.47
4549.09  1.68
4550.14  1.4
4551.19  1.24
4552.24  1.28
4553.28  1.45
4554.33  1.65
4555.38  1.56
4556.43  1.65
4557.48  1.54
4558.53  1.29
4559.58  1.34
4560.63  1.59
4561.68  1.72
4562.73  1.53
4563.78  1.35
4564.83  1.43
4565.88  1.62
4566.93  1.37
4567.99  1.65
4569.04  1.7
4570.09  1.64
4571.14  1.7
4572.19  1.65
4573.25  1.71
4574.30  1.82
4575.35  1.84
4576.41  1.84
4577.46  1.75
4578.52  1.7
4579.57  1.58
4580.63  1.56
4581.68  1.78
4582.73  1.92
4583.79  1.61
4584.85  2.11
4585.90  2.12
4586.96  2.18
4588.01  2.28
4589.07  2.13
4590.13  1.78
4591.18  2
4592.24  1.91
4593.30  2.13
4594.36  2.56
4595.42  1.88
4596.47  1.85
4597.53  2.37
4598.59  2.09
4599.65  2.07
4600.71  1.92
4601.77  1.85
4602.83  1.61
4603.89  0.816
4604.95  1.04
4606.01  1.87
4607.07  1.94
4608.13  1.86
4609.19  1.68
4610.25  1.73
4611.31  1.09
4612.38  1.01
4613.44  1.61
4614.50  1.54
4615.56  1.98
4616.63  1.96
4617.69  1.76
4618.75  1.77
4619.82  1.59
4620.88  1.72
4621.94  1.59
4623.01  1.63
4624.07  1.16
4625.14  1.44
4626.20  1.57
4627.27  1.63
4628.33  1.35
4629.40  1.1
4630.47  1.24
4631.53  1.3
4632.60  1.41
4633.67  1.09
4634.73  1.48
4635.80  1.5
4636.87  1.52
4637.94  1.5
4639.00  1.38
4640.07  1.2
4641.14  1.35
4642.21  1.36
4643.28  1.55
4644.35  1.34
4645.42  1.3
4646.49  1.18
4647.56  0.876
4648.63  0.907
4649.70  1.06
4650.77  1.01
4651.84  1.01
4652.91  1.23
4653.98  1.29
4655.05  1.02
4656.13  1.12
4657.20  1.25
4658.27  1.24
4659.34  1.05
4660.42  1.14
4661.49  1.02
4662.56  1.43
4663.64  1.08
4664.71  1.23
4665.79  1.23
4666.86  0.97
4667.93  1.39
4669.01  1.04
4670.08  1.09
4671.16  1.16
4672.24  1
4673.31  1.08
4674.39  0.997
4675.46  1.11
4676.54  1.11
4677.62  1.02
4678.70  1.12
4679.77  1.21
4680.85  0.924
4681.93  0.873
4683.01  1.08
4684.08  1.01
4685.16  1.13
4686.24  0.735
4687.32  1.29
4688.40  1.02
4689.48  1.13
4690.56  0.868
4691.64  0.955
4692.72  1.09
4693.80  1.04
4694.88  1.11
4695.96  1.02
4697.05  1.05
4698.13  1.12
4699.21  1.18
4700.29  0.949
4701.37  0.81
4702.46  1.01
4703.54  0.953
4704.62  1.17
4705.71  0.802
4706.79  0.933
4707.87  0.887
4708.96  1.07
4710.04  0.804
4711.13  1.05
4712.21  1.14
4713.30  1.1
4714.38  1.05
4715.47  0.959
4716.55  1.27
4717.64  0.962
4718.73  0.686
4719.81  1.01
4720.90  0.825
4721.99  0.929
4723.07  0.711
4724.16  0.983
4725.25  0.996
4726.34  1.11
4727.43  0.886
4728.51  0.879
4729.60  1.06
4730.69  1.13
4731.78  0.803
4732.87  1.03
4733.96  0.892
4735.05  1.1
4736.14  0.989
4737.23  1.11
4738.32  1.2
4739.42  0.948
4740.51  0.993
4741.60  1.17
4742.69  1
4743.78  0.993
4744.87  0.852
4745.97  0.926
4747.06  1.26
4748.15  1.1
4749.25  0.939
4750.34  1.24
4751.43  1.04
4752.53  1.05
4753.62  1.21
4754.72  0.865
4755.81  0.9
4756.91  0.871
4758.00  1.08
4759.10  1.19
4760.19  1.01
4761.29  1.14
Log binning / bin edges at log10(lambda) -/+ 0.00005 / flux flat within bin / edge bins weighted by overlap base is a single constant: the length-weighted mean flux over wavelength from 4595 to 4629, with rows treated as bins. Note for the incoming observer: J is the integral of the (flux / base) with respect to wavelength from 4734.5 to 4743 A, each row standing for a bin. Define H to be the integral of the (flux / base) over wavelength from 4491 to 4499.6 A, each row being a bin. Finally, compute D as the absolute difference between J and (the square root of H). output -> 3.30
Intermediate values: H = 4.77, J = 5.5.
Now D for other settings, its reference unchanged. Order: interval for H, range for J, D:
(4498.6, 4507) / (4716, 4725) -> 2.73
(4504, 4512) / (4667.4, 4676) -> 3.52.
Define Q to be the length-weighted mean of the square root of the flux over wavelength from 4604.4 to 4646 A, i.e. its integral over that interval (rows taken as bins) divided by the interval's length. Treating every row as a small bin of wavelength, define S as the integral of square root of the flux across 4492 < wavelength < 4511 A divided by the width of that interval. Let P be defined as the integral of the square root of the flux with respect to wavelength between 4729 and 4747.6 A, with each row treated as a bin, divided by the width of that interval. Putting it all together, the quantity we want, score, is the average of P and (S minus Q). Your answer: 0.40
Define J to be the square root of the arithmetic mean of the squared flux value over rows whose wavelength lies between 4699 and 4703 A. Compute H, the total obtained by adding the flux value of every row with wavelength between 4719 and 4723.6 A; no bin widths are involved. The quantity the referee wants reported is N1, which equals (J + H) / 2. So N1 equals 2.2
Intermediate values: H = 3.5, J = 1.00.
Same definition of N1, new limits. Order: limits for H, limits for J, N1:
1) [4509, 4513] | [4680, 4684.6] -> 2.8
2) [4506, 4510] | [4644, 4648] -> 2.6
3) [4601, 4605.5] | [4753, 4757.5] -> 3.1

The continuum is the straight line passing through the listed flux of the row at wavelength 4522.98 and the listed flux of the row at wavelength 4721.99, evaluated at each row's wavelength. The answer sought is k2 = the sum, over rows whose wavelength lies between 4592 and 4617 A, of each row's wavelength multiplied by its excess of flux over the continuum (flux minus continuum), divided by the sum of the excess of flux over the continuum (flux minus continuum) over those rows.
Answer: 4602.3 A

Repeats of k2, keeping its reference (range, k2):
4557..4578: 4569.8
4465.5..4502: 4483.7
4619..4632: 4624.3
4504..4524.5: 4512.0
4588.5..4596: 4592.4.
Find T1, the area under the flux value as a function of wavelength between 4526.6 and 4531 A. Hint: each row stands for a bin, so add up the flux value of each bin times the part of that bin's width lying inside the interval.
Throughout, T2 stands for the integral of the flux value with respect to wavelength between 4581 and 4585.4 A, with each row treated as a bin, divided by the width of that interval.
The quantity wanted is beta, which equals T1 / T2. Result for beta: 2.7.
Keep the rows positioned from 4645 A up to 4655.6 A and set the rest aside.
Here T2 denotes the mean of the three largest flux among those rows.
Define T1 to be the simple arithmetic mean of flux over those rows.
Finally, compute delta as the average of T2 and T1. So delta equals 1.18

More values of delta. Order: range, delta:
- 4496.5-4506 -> 1.12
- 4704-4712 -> 1.03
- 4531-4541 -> 1.43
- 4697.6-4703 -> 1.06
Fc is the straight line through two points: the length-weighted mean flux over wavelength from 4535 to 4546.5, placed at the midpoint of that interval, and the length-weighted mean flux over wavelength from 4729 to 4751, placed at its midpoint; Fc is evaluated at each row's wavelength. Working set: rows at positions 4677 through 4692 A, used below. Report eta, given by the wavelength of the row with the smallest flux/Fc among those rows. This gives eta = 4686.24 A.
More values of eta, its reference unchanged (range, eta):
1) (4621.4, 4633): 4629.40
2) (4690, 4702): 4701.37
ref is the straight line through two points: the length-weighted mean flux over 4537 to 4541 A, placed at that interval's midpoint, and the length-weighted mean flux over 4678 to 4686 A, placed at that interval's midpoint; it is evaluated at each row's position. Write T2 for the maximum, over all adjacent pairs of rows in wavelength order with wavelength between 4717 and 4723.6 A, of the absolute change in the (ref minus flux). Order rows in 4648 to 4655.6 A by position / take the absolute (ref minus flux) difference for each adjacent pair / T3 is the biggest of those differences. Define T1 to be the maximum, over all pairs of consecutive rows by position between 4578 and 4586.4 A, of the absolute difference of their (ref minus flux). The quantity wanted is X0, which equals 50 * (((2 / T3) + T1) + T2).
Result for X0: 414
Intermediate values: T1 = 0.50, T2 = 0.33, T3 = 0.27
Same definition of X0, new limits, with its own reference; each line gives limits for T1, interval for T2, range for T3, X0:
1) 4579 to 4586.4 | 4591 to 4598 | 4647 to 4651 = 706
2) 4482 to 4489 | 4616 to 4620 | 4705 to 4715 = 409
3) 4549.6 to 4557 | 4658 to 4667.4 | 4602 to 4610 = 151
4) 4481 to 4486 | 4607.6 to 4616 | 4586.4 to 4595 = 285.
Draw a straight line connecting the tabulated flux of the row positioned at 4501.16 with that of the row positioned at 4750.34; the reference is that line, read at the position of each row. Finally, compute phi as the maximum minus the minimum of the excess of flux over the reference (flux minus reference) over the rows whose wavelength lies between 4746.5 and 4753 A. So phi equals 0.32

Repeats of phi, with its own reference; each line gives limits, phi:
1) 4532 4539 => 0.52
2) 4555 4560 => 0.36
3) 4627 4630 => 0.53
